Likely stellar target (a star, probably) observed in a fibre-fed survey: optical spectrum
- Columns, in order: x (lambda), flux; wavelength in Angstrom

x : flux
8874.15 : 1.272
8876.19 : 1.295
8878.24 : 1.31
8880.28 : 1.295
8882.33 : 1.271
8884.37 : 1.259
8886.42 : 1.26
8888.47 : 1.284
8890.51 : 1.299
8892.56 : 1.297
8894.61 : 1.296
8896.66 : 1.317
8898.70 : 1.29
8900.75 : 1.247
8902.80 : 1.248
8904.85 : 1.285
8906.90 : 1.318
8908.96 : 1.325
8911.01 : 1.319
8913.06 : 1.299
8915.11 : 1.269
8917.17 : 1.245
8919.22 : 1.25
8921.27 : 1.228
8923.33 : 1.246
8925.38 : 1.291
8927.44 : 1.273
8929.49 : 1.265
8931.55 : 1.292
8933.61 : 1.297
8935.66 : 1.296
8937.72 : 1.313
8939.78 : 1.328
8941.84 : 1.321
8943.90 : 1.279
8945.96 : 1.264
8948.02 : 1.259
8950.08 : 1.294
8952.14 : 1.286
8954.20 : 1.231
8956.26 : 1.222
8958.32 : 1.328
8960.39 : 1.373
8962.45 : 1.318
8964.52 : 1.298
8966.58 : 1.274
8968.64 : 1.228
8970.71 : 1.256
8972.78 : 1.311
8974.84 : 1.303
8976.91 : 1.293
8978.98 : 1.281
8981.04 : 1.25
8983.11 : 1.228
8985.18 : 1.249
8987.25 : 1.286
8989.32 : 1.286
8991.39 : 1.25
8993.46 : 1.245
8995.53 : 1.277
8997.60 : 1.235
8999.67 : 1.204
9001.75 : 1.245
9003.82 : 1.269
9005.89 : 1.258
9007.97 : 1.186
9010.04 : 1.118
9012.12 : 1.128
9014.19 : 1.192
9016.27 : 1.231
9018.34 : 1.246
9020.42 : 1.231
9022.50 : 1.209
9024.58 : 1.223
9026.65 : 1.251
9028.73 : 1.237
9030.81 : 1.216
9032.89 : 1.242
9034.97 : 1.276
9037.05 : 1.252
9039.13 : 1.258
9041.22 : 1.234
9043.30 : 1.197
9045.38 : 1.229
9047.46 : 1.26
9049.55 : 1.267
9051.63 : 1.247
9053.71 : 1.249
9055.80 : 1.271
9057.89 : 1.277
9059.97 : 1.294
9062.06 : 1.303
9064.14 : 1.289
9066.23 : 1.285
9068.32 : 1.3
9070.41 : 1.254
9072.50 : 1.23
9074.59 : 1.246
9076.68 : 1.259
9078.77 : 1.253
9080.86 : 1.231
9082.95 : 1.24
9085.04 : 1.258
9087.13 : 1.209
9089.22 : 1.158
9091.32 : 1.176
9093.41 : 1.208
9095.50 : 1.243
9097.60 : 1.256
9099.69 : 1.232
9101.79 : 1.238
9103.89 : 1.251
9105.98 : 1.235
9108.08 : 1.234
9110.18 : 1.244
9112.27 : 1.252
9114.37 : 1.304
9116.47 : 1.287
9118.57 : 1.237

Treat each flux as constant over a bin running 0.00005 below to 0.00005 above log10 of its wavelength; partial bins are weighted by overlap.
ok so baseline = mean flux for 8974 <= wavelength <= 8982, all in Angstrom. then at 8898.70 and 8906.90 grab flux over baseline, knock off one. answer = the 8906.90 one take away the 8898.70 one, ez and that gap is 0.022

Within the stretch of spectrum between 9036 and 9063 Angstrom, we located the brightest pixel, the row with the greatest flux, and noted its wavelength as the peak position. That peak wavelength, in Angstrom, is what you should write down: 9062.06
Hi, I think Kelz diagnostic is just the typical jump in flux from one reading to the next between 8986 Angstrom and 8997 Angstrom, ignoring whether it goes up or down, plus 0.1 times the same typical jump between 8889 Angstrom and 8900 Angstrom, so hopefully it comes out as 0.020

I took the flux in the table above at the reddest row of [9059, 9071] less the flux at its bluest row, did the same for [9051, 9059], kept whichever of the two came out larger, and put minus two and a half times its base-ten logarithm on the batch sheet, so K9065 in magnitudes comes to 3.81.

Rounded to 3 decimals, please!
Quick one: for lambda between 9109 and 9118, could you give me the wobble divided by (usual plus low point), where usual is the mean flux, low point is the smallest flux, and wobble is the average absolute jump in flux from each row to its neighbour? 0.010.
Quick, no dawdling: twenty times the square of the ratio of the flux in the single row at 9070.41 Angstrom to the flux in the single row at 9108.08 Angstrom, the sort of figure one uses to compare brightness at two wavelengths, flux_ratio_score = 20.7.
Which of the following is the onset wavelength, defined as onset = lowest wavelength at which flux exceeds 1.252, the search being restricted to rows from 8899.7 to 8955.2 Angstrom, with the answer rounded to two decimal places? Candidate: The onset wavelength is 8904.85 Angstrom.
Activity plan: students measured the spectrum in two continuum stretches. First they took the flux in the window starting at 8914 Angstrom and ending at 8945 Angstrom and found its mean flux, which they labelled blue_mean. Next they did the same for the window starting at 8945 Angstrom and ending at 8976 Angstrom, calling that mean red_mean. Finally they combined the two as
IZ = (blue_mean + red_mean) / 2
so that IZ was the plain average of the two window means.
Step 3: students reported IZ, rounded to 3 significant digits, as 1.28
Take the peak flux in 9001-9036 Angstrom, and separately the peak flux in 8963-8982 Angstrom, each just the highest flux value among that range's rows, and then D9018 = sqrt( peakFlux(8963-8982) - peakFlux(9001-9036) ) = 0.19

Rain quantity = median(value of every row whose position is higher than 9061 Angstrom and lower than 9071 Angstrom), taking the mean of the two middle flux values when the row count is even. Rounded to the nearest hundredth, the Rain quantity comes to 1.29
